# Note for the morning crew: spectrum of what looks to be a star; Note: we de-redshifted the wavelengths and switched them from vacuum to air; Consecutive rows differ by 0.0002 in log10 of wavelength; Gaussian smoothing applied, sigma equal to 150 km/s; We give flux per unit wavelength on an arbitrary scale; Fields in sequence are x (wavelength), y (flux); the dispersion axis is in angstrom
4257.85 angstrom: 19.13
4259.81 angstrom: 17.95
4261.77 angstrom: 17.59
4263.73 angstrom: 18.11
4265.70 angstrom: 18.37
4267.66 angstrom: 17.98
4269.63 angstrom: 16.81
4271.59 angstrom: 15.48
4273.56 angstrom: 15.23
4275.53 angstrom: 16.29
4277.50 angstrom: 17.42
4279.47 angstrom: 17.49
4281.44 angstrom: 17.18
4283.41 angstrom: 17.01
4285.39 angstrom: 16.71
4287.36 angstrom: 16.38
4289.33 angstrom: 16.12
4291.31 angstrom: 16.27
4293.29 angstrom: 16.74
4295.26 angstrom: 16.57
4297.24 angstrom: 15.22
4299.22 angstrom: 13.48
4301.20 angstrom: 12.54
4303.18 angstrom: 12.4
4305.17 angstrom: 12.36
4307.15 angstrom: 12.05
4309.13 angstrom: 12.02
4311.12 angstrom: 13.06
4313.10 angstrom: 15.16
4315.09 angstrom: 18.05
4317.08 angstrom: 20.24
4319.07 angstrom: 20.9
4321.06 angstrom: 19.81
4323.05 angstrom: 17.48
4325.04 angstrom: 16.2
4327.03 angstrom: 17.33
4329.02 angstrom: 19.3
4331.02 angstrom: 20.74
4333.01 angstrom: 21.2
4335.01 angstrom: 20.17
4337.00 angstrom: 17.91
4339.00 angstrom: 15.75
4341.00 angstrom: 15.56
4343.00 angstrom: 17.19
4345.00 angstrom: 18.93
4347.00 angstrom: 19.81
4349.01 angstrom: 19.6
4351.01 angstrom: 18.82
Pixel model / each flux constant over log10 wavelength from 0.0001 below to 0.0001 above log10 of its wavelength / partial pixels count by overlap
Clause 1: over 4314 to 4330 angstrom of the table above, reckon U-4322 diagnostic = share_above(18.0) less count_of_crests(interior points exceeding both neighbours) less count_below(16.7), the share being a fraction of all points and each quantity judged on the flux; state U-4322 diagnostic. -1.4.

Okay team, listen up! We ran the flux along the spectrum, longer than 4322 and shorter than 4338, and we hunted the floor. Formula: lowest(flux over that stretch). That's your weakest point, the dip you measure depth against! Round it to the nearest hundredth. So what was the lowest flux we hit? 16.20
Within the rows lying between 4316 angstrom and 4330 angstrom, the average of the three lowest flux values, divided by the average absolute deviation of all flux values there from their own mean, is 11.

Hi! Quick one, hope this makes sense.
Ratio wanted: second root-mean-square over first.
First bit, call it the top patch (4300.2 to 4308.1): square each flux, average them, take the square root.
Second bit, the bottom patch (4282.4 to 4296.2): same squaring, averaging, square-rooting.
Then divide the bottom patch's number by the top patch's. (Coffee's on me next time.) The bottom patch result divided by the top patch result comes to 1.3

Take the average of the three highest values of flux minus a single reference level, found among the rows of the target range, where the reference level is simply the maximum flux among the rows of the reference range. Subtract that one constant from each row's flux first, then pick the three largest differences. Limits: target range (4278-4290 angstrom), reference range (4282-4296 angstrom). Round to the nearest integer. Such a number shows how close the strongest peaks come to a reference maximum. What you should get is 0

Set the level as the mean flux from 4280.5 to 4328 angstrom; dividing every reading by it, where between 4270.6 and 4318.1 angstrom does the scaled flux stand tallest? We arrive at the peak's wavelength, 4317.08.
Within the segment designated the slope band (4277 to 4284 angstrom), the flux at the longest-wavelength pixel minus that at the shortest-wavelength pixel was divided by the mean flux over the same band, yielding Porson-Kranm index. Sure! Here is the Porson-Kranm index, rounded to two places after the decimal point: -0.02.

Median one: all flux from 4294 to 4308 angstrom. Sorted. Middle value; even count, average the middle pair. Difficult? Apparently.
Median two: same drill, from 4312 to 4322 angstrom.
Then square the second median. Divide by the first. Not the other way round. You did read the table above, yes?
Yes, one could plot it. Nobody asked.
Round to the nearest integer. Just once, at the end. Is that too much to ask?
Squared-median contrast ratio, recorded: 31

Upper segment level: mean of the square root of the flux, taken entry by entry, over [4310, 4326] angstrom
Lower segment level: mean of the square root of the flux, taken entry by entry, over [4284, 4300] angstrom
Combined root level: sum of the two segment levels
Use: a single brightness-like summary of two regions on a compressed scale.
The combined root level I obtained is 8.18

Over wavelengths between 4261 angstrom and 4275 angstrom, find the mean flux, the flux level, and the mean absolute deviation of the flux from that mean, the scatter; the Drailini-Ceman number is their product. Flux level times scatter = 18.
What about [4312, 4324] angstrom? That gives 32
